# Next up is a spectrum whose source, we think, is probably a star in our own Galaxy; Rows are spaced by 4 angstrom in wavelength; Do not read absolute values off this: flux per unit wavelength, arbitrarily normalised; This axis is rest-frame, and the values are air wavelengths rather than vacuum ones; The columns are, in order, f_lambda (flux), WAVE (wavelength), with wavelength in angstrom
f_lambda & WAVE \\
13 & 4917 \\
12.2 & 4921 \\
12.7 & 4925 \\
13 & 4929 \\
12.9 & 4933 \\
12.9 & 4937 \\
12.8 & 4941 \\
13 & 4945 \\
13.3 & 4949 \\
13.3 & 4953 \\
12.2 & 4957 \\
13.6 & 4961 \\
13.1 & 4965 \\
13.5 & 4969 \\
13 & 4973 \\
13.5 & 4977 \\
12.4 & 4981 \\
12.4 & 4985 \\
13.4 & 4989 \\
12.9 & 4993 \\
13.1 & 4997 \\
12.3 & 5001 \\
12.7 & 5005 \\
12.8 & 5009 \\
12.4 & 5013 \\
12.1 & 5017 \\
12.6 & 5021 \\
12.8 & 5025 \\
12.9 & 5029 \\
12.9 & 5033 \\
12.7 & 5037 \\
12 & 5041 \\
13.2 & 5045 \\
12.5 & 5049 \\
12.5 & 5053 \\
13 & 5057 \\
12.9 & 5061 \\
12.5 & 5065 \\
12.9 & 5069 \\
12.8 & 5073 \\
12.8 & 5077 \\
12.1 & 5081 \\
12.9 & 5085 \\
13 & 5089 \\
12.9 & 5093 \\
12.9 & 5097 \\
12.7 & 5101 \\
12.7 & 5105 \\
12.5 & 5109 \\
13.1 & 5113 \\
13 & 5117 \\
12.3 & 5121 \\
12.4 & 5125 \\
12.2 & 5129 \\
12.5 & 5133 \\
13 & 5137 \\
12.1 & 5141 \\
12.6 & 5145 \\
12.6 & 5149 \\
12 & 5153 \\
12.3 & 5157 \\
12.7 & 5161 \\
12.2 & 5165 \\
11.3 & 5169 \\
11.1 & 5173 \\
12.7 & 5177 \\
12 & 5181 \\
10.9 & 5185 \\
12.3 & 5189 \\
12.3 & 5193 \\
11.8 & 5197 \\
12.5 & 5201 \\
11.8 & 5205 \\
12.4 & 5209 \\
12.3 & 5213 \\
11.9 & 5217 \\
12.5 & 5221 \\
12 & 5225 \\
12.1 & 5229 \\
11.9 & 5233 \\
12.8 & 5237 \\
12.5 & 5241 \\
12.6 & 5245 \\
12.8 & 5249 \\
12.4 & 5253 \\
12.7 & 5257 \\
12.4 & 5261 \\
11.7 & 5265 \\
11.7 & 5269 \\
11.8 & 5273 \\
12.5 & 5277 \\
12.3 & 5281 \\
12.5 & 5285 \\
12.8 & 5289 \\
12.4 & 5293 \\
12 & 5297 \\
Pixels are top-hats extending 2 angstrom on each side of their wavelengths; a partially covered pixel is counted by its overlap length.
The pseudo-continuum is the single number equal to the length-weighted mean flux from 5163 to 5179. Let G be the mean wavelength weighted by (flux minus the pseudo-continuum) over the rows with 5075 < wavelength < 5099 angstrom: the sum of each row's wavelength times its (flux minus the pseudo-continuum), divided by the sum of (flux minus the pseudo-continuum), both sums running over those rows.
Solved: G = 5088.1 angstrom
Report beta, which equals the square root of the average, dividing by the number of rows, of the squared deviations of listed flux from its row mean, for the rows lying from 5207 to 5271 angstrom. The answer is 0.36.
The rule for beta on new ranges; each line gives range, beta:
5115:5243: 0.48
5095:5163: 0.31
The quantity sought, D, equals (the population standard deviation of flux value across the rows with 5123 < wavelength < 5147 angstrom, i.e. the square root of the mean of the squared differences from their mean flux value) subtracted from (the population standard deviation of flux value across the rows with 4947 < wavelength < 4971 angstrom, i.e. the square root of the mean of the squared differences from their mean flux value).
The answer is 0.17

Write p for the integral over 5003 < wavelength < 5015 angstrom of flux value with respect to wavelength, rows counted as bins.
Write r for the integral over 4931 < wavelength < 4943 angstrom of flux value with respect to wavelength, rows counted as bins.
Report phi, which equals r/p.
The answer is 1.02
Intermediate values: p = 152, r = 154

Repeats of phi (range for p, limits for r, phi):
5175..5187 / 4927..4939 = 1.09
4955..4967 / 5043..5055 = 0.98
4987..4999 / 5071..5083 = 0.96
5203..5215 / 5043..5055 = 1.05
